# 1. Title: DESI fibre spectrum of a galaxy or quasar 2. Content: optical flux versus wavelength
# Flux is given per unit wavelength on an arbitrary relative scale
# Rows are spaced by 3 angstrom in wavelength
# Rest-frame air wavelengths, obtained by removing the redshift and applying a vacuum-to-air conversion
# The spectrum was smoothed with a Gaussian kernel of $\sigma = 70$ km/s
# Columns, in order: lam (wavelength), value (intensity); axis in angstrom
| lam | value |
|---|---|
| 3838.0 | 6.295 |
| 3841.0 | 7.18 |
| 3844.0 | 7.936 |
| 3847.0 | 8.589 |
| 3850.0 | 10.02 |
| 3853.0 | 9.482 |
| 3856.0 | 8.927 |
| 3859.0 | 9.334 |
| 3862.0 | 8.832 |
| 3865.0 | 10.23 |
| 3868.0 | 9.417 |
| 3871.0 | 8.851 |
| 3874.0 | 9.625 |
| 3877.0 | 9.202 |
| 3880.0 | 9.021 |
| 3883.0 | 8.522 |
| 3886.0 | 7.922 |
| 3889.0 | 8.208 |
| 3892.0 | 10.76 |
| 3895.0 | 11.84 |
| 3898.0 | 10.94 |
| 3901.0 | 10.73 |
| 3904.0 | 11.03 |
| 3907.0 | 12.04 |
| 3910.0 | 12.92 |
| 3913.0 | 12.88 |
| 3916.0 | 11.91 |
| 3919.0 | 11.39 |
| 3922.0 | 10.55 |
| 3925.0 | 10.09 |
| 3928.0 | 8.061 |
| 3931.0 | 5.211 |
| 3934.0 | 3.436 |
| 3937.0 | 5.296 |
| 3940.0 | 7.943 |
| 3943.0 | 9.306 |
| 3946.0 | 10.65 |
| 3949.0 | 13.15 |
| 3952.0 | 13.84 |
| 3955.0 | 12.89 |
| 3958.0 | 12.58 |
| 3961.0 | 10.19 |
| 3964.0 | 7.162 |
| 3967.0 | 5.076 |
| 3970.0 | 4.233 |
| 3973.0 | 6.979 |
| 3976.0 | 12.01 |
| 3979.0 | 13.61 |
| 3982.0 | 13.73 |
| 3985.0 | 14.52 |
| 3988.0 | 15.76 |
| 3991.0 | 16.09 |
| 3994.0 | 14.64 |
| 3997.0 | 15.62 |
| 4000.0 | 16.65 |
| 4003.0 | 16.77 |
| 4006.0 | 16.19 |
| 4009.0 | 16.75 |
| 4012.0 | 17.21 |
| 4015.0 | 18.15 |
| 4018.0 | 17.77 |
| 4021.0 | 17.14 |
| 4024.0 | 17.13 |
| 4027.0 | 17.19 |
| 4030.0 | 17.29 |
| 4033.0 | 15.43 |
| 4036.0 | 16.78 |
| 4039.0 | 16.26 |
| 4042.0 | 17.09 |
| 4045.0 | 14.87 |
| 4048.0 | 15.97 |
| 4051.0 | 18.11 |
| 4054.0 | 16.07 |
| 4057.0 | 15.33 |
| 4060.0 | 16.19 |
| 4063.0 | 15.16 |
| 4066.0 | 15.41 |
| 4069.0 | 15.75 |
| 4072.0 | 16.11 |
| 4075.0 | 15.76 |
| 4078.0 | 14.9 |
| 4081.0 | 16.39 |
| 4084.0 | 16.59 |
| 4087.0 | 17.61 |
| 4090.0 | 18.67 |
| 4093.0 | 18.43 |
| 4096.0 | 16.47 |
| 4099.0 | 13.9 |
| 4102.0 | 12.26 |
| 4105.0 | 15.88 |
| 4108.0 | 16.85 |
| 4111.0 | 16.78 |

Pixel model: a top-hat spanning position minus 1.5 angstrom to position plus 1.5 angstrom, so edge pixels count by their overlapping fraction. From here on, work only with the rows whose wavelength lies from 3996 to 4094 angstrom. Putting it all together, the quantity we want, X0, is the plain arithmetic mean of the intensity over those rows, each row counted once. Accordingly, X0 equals 16.6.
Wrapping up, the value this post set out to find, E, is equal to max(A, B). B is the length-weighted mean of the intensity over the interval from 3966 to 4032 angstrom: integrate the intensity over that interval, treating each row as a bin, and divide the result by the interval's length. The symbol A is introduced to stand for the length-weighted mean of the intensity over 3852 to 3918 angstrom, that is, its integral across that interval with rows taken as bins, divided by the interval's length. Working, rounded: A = 10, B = 14.6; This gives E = 14.6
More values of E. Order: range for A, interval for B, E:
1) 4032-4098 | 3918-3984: 16.3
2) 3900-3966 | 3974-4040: 16.0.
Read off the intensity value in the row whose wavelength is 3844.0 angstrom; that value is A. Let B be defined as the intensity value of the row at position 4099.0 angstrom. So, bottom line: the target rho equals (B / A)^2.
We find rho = 3.07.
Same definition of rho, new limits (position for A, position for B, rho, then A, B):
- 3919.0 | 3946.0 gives 0.87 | 11.39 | 10.65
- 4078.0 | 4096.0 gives 1.22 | 14.9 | 16.47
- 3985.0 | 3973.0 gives 0.23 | 14.52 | 6.979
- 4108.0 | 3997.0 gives 0.86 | 16.85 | 15.62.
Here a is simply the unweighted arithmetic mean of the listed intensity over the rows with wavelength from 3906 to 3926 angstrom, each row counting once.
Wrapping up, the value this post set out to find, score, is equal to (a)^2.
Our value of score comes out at 136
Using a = 12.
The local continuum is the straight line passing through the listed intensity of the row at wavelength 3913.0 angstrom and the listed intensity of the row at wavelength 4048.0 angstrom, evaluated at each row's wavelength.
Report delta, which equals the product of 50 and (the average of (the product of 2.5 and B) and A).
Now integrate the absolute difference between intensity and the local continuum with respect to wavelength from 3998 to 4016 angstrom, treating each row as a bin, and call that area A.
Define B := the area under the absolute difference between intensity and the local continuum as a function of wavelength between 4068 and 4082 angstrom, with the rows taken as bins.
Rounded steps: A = 33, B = 12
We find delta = 1556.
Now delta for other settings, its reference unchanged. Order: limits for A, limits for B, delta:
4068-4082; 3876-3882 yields 1432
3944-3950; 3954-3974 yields 7409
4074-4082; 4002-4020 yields 2485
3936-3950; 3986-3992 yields 1944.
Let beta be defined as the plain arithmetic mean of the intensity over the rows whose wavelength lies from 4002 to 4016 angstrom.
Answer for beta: 17.0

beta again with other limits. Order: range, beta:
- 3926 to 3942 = 6.0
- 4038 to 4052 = 16.5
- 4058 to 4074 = 15.7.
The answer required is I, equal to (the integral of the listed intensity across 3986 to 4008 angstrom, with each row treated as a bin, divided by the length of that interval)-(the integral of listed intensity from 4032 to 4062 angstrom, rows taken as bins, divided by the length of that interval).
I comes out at 0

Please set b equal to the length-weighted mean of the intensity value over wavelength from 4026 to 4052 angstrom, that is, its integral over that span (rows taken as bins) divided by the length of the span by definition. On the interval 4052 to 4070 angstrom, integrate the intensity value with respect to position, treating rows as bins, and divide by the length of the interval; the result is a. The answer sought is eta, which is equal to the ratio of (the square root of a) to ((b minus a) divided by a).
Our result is 78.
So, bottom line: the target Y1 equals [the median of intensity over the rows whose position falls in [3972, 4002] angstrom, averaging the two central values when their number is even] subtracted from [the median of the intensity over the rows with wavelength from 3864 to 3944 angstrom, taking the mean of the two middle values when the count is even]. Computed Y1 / -5.0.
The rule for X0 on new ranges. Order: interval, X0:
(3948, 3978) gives 9.8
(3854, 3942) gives 9.5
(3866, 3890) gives 8.8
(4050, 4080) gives 15.9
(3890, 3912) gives 11.5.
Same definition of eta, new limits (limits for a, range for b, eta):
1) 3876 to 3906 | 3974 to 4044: 5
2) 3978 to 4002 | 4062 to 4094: 46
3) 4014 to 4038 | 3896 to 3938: -10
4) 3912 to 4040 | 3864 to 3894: -13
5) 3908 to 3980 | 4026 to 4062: 4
